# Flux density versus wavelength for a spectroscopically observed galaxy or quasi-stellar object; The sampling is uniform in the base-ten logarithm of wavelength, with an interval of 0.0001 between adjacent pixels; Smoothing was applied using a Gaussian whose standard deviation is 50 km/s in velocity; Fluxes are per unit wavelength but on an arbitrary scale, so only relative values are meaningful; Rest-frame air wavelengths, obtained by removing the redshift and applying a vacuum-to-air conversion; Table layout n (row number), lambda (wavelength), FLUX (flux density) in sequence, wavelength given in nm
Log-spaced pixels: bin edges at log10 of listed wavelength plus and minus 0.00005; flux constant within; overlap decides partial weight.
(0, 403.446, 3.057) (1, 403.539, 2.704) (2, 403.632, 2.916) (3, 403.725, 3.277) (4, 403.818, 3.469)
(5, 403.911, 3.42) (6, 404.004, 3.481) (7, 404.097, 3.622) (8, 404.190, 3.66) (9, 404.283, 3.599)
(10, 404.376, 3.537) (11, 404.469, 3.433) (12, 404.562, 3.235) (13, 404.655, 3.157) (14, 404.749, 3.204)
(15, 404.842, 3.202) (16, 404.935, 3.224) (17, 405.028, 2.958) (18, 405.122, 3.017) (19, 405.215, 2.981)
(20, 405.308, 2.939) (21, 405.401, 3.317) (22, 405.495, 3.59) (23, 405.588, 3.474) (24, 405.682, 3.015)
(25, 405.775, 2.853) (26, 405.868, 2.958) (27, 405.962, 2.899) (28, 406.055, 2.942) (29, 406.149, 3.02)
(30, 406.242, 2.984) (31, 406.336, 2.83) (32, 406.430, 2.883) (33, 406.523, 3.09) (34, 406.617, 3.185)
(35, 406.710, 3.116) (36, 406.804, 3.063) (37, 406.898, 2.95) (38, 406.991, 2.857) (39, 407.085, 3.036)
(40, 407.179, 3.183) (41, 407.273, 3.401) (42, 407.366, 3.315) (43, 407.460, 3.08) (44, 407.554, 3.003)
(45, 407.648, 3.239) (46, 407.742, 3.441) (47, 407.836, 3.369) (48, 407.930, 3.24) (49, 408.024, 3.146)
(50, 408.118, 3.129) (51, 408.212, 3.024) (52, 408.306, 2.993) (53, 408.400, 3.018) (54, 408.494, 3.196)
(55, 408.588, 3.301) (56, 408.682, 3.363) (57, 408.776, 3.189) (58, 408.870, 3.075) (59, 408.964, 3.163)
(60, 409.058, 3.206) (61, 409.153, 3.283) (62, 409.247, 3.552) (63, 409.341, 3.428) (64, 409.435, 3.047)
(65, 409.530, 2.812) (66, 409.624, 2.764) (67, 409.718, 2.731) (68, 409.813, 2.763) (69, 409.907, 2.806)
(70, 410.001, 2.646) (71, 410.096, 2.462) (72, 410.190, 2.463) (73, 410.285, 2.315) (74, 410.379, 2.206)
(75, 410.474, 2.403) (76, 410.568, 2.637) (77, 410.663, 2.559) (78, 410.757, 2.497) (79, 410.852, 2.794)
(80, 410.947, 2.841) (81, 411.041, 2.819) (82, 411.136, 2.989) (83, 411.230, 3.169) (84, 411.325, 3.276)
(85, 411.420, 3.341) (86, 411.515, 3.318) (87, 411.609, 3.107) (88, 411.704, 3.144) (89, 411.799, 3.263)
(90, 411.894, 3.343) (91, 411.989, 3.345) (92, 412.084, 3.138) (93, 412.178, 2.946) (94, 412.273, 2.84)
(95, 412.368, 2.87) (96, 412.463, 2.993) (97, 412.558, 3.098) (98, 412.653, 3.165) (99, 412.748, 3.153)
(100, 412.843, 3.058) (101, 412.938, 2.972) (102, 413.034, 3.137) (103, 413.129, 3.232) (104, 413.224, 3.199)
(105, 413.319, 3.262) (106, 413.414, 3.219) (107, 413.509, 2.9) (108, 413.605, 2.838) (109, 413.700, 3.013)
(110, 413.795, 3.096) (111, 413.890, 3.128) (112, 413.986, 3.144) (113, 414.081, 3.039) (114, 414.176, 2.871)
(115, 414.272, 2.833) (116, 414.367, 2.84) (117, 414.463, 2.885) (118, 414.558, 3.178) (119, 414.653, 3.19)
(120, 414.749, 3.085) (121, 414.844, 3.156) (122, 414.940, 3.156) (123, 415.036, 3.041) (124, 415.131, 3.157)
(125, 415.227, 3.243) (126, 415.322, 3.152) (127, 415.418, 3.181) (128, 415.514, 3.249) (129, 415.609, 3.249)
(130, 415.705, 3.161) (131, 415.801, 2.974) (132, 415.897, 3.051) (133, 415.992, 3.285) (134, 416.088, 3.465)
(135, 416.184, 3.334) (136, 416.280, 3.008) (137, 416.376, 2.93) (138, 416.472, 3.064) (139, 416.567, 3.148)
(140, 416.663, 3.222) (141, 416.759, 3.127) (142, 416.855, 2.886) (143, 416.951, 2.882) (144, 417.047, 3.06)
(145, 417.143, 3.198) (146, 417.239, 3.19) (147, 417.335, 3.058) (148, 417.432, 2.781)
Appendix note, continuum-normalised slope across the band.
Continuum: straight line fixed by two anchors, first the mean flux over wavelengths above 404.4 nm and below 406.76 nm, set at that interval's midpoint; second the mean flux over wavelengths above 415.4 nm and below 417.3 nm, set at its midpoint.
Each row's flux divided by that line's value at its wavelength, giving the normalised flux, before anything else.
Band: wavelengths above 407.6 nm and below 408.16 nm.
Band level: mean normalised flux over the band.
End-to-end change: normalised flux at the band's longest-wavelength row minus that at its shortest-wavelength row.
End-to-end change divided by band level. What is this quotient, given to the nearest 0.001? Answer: -0.034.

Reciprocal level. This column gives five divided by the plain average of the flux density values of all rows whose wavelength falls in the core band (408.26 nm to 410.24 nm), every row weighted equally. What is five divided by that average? 1.66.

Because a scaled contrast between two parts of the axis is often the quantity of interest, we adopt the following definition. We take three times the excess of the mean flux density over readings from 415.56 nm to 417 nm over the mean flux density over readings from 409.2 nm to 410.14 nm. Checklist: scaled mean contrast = 0.7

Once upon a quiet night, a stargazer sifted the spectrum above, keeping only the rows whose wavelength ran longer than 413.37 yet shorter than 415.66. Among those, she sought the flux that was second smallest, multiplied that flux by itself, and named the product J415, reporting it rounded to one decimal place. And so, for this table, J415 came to 8.1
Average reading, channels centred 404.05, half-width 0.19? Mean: 3.5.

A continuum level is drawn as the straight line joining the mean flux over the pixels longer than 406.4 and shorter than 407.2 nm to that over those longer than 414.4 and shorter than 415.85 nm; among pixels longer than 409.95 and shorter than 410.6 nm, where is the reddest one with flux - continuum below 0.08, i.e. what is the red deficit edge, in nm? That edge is 410.568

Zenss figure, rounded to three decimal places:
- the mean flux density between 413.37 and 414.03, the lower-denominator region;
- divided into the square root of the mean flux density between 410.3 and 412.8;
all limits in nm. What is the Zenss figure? 0.565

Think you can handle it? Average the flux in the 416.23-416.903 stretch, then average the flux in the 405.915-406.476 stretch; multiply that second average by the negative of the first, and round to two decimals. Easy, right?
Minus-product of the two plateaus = -8.94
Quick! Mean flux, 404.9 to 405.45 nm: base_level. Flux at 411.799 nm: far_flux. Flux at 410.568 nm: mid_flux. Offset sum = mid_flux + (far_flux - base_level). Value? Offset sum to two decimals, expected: 2.83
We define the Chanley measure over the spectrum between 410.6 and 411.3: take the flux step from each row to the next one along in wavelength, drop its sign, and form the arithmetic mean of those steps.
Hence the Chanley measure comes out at 0.130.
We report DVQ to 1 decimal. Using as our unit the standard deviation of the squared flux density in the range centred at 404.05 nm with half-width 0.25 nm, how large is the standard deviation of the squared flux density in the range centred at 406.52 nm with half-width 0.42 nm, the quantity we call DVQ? 1.0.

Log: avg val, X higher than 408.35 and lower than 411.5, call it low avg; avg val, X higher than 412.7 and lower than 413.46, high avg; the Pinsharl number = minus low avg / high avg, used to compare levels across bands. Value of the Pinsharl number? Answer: -0.92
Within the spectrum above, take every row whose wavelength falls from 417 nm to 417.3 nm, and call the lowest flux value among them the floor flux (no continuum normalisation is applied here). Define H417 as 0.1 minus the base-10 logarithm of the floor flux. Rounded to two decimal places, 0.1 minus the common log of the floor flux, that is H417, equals -0.39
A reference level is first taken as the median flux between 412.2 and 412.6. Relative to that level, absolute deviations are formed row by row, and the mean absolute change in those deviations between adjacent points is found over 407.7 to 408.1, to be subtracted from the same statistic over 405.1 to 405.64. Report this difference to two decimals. 0.07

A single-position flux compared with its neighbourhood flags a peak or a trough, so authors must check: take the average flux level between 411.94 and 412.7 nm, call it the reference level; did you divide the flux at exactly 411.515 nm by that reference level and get 1.09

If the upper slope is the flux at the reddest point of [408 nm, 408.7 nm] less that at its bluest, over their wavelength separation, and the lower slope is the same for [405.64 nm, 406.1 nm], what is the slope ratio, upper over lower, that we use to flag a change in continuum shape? -1.7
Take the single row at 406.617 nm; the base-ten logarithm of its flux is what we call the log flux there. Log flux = 0.503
